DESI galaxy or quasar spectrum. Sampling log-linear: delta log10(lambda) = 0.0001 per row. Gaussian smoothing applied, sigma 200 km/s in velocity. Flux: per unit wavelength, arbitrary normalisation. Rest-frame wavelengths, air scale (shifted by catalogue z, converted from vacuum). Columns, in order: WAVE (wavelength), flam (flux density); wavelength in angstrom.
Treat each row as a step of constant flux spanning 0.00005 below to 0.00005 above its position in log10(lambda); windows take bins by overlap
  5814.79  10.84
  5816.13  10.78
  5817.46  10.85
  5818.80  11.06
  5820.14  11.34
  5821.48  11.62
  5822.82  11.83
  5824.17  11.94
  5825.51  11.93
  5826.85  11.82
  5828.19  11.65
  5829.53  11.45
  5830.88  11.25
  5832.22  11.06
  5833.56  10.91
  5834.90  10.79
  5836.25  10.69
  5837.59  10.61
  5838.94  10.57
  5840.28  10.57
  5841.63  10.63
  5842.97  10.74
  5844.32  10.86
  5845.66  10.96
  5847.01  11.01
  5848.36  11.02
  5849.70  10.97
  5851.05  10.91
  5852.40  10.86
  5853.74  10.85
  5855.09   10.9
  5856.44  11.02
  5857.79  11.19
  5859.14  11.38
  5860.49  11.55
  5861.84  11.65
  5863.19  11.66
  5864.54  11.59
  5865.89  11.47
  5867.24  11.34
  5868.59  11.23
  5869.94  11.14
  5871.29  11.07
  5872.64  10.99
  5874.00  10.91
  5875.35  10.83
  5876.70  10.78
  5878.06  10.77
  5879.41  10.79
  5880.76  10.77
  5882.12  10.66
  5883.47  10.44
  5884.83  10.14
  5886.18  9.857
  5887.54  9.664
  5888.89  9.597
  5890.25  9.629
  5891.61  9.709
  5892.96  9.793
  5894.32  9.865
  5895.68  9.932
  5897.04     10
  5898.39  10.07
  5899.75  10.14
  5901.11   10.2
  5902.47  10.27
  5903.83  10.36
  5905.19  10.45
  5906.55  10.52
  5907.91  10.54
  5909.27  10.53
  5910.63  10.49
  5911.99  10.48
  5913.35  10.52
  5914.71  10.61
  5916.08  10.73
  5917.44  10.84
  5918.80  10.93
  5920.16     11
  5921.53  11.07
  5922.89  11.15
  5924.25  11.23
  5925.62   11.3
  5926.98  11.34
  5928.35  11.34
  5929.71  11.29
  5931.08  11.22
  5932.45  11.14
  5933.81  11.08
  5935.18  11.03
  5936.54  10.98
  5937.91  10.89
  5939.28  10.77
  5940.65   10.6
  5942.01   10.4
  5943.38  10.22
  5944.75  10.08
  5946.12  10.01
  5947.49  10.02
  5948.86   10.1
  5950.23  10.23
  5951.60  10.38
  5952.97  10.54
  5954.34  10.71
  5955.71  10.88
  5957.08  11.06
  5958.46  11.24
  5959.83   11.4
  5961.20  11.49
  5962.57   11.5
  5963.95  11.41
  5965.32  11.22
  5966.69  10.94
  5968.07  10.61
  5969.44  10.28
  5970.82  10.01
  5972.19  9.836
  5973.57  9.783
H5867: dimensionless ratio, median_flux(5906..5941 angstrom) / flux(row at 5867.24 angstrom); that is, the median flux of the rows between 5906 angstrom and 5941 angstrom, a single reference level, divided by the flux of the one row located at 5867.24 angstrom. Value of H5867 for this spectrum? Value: 0.966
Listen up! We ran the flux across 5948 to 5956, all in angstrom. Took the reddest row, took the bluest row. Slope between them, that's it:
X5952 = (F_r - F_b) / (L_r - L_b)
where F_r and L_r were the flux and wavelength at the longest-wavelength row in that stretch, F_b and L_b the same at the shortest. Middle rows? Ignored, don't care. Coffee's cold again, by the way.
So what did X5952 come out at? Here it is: 0.11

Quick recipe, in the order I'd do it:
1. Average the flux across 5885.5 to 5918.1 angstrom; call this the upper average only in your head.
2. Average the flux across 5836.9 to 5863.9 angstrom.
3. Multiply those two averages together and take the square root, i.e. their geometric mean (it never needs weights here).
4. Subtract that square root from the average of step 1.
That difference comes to -0.39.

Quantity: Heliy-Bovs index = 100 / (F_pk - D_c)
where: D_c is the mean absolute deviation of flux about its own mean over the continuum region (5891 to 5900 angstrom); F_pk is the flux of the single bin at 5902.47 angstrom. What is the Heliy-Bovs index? 9.85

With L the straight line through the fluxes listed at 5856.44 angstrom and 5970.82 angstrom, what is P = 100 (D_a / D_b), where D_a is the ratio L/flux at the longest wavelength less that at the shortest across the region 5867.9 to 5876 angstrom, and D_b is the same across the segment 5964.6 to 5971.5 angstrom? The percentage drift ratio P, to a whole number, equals 29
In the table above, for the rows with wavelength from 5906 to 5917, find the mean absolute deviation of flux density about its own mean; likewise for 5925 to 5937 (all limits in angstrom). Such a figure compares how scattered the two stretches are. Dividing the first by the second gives 0.49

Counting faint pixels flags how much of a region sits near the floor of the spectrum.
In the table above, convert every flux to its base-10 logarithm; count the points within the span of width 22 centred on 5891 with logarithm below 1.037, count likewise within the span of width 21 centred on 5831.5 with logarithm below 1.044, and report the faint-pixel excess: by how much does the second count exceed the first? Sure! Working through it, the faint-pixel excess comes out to -8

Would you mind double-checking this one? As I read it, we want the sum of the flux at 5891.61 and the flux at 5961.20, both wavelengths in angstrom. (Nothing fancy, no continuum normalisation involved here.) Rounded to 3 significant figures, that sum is 21.2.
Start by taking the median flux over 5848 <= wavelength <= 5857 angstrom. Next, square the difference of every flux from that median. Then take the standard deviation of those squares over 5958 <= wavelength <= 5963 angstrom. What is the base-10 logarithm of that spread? -1.0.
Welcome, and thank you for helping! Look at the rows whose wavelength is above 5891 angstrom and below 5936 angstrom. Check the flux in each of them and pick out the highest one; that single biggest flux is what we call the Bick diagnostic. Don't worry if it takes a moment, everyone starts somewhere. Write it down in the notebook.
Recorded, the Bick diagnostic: 11.34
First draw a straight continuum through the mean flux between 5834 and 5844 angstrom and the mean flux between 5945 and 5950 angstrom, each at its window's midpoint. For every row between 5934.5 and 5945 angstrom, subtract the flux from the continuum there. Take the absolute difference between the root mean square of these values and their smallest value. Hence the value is 1.5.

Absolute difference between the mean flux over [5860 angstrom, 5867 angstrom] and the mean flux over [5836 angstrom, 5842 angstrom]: 0.97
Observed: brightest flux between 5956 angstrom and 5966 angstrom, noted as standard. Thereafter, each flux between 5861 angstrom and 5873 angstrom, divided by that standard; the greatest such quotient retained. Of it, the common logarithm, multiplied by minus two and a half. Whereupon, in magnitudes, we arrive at -0.02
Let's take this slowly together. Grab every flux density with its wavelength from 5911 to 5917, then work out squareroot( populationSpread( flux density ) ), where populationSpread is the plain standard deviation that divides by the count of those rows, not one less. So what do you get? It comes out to 0.31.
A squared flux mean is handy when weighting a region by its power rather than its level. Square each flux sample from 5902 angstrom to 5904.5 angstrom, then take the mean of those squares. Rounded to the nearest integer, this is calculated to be 106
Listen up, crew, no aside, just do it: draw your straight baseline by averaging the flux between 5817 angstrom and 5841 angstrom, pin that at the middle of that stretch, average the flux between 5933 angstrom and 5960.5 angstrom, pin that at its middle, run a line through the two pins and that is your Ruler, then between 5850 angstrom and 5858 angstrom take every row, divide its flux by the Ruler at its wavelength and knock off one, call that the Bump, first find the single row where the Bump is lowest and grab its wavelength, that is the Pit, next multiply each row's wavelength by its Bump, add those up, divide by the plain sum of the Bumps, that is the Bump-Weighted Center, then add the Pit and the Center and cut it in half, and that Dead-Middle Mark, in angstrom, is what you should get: 5853.2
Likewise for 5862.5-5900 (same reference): 5892.0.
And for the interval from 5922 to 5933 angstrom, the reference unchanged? 5925.3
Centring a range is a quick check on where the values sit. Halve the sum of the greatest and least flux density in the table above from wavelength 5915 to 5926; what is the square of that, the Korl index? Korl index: 121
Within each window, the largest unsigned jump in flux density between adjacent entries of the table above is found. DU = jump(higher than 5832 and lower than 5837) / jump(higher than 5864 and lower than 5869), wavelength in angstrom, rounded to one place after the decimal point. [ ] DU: 1.2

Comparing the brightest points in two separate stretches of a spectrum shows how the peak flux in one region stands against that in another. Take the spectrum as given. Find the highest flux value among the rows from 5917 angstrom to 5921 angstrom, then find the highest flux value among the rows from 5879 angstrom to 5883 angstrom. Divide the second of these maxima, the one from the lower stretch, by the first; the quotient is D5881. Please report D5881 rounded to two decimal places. 0.98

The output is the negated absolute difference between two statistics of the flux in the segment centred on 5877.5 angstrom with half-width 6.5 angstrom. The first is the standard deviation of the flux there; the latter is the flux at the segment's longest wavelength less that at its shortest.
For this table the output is -0.80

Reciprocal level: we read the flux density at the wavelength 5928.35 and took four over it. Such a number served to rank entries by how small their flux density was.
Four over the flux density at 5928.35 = 0.353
